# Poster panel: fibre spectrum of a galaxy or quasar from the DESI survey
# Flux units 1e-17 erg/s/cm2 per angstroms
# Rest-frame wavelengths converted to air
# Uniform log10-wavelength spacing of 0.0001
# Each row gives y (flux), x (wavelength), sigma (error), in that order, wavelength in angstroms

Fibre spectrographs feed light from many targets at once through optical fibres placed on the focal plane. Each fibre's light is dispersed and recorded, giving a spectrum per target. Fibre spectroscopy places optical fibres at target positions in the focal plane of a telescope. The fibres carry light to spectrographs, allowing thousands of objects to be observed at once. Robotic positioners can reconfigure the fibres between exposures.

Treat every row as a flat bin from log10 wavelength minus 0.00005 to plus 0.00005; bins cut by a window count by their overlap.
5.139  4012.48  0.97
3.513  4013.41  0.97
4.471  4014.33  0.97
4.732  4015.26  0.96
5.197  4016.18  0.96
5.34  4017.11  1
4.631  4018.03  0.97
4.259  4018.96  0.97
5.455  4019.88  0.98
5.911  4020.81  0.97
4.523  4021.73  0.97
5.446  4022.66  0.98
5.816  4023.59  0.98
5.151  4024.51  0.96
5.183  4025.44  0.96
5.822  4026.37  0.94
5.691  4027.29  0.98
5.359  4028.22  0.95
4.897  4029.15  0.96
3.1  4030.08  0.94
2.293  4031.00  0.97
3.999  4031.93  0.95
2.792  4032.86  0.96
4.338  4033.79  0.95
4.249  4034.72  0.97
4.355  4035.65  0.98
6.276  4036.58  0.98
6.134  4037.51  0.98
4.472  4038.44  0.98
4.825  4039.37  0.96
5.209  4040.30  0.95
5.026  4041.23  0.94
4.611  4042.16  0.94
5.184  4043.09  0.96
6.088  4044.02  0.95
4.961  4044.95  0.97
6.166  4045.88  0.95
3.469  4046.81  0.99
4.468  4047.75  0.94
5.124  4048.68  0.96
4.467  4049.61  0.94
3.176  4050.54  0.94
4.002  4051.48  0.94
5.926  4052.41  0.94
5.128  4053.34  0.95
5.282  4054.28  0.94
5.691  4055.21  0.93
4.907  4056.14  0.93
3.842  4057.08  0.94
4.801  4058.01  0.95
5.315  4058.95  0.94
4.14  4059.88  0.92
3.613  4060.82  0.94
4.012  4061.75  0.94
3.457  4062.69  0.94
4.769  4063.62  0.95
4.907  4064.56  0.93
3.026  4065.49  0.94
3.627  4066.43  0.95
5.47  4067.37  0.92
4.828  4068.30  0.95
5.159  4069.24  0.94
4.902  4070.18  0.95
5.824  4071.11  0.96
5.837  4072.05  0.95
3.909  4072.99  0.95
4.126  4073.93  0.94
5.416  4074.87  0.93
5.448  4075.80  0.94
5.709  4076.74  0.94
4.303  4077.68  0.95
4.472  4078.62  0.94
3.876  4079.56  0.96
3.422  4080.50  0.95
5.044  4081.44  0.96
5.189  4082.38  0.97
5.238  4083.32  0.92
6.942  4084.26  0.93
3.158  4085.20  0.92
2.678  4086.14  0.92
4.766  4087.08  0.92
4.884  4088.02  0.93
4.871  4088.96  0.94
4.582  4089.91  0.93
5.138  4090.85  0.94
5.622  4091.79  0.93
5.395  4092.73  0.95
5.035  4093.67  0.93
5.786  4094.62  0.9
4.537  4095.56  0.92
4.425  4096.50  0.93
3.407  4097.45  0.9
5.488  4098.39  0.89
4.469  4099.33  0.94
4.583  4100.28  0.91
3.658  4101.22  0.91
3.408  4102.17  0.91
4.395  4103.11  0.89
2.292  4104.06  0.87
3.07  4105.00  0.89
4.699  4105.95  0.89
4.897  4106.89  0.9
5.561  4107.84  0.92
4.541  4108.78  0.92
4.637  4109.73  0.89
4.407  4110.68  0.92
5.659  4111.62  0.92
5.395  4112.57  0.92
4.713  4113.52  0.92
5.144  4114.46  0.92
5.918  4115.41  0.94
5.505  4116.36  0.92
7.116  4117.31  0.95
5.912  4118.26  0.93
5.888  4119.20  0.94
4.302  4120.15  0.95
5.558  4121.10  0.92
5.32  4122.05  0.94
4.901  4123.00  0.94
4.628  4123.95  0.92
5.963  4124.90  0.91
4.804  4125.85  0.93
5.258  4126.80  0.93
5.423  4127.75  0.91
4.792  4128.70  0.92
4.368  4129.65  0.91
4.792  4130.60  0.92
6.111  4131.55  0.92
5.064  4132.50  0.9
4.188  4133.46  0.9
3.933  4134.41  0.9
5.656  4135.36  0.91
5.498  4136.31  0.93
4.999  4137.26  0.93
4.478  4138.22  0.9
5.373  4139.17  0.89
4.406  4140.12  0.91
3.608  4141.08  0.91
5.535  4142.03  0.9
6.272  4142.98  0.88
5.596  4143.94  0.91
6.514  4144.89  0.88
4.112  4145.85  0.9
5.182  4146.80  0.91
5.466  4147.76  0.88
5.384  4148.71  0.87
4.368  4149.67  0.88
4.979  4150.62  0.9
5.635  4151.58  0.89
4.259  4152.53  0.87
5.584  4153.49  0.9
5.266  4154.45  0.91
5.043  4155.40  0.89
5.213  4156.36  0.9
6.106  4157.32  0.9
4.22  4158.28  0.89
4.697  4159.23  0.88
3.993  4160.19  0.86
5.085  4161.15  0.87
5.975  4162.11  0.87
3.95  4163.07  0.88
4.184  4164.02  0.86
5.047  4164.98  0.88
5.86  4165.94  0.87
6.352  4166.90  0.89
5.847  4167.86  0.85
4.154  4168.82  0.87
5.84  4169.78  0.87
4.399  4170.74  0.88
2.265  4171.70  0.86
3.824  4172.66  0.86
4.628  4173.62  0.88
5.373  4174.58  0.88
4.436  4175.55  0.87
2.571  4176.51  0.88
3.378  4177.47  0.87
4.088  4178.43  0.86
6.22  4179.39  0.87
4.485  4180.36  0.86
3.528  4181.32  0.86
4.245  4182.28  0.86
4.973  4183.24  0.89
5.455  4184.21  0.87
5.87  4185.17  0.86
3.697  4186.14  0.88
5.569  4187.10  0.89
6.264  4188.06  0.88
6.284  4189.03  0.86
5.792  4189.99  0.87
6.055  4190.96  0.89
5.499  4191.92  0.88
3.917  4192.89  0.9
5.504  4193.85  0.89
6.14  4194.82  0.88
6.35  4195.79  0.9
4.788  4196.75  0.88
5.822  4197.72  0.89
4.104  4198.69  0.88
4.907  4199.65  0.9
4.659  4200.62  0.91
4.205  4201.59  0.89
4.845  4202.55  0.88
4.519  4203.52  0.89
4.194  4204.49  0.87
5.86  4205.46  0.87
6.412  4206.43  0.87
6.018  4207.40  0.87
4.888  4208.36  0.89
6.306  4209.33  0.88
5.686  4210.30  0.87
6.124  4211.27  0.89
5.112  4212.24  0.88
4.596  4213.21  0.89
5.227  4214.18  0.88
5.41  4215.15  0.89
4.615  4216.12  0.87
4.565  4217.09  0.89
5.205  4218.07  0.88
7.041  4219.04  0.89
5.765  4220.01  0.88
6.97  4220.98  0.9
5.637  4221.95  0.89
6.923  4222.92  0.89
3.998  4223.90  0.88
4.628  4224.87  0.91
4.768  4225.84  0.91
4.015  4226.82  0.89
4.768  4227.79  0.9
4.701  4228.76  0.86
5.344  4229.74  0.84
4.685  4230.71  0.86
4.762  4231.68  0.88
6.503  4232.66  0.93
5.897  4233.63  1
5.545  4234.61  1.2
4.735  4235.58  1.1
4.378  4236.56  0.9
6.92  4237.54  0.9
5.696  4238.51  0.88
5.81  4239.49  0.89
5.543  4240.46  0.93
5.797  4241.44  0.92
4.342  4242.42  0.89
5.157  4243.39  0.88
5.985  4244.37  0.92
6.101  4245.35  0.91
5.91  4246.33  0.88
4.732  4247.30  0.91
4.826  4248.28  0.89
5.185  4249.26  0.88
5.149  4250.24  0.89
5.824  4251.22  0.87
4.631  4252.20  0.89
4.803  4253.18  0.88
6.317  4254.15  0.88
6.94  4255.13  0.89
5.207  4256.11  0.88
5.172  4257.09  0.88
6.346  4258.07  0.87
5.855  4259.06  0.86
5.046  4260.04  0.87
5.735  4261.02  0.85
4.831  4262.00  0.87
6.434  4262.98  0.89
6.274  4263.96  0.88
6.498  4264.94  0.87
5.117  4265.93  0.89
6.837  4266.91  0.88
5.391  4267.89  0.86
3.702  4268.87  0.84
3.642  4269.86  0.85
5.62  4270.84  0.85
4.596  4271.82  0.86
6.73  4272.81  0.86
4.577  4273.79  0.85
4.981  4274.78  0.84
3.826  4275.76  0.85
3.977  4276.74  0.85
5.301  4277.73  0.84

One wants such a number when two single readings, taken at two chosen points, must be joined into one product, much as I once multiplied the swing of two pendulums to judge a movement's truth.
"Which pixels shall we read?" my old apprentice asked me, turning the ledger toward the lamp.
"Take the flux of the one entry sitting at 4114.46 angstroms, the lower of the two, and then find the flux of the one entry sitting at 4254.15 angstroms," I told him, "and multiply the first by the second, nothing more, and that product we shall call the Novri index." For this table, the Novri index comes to 32.5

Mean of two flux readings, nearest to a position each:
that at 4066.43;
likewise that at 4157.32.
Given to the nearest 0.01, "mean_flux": 4.87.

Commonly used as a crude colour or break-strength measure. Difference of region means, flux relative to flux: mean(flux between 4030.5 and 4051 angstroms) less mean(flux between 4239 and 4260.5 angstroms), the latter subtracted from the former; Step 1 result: -0.86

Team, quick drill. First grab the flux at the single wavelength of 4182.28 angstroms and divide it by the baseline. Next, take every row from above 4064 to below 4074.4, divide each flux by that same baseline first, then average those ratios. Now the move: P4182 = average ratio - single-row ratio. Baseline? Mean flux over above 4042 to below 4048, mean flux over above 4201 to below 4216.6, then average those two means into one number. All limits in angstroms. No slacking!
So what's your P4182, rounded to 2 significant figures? 0.087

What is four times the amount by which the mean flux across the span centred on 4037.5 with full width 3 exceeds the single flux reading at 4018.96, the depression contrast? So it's 5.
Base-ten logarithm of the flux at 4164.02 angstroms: 0.62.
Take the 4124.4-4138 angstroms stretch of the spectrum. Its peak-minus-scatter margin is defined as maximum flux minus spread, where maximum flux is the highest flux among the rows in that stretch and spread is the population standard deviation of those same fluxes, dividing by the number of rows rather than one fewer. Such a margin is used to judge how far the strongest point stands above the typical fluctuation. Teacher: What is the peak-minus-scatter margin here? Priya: 5.49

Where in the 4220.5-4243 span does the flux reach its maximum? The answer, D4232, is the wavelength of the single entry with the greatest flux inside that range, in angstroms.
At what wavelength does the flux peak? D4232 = 4220.98 angstroms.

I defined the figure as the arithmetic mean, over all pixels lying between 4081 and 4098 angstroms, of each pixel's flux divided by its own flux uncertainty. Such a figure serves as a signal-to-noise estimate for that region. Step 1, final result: 5.2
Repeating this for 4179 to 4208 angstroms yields 5.9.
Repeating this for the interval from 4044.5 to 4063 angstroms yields 4.9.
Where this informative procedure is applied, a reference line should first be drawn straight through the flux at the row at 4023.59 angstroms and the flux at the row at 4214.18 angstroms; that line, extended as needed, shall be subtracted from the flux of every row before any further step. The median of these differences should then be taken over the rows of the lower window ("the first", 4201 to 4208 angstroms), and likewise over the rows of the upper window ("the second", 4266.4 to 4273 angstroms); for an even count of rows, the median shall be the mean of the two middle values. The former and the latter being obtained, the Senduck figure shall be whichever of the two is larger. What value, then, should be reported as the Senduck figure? 0.3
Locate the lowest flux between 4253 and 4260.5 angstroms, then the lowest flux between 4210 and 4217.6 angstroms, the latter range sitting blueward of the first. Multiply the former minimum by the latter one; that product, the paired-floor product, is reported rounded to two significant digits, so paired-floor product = 22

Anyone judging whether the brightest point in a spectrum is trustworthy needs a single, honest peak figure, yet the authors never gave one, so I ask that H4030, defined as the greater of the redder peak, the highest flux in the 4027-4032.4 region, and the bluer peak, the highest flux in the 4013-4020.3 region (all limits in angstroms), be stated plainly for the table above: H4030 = 5.69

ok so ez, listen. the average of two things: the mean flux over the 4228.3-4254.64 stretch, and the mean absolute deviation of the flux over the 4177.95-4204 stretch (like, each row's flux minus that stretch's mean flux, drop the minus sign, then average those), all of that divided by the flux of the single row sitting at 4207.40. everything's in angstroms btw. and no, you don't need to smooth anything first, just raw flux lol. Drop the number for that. 0.51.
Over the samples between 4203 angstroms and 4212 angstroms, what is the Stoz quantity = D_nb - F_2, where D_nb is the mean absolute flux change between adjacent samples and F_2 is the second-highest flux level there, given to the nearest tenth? -5.5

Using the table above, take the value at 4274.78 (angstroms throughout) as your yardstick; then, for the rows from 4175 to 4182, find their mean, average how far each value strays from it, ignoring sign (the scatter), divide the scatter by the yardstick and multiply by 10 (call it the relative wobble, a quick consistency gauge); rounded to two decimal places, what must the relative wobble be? 1.63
